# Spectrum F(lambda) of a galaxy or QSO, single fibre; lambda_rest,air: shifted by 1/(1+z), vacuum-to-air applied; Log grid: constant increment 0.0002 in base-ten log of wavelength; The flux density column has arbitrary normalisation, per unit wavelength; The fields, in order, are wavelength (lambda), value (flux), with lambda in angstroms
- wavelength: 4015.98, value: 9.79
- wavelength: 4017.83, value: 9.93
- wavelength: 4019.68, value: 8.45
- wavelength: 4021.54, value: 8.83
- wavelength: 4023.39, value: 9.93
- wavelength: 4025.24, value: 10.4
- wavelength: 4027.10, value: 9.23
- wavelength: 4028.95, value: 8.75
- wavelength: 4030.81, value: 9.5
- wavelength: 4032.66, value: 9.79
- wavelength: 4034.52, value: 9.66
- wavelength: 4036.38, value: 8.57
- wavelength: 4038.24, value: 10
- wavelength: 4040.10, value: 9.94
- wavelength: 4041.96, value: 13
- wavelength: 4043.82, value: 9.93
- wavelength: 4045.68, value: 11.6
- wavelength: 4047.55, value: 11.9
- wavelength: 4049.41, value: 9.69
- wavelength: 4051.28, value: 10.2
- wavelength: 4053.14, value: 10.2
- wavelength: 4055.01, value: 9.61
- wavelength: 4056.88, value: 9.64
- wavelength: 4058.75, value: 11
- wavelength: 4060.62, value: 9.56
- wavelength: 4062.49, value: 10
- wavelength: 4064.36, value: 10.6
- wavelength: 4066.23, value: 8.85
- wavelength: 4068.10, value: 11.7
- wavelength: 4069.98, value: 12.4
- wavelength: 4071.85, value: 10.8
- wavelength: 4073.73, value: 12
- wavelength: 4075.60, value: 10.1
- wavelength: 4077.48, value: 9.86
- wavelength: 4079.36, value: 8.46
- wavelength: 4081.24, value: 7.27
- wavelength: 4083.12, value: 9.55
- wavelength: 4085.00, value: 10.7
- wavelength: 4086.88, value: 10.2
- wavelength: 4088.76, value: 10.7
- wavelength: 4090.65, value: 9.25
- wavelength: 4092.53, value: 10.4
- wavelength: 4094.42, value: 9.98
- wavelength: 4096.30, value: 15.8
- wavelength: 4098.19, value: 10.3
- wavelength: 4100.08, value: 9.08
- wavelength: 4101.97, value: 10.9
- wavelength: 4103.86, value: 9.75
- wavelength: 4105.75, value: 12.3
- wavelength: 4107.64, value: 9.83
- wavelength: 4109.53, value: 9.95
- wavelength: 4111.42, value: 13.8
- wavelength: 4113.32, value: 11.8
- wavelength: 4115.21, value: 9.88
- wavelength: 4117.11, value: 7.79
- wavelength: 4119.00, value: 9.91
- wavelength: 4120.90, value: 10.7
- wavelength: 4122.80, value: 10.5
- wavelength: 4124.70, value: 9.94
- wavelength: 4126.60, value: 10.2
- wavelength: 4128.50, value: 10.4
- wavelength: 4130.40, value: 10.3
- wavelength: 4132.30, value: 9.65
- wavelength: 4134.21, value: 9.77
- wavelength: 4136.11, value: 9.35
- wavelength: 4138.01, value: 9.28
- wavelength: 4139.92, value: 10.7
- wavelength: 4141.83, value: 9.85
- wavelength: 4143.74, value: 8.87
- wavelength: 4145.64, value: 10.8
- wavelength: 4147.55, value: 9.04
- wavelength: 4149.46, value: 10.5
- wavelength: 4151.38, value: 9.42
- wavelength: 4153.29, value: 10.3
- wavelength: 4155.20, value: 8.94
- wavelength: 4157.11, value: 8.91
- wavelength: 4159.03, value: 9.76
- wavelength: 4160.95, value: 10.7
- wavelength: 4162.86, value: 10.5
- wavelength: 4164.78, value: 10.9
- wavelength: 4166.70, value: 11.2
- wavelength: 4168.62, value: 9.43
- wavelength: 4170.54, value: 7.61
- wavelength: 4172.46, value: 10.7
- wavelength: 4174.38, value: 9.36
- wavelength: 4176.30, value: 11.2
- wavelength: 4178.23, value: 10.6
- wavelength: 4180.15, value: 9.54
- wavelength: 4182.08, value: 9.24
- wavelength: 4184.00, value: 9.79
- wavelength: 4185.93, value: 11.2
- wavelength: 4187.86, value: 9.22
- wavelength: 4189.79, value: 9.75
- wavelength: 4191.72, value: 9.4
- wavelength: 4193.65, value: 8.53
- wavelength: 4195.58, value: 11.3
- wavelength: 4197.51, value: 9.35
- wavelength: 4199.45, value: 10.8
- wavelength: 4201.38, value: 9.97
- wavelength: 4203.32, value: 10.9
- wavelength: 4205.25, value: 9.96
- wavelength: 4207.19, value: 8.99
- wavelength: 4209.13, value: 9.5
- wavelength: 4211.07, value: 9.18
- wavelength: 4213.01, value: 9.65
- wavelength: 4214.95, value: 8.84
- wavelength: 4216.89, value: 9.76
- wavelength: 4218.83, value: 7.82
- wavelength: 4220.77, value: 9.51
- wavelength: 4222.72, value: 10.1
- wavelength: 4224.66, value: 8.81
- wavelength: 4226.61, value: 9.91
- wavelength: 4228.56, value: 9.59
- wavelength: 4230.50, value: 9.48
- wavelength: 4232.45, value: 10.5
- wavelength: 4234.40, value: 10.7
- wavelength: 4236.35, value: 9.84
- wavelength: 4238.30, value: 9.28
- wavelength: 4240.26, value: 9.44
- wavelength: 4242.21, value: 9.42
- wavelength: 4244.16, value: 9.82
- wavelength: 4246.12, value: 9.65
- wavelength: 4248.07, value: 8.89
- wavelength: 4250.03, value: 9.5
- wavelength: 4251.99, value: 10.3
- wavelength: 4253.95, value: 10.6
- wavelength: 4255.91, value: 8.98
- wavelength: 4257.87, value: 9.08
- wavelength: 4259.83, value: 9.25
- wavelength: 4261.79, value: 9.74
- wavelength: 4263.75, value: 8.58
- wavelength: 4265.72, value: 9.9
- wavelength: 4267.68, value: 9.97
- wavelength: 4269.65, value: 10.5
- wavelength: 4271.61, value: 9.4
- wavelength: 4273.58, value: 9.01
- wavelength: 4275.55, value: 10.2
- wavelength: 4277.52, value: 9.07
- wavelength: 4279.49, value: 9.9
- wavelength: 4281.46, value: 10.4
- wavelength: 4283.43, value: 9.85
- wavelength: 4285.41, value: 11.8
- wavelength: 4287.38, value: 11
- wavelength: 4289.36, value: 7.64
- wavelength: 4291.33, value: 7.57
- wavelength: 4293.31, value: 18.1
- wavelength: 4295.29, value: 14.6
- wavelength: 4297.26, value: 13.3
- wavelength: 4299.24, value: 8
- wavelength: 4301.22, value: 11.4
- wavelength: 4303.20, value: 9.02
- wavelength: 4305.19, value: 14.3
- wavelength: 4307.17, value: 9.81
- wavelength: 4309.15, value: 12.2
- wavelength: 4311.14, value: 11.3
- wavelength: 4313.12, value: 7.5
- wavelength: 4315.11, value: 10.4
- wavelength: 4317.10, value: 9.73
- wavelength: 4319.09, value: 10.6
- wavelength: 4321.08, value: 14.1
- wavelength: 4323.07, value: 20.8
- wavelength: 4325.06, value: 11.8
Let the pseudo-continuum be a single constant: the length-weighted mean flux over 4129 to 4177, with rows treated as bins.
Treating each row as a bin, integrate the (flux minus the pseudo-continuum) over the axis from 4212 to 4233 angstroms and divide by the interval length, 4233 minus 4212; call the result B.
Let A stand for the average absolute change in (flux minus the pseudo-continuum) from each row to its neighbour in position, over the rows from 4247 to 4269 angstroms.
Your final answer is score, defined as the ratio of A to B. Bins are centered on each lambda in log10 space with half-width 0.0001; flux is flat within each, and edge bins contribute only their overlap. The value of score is -1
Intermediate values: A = 0.7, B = -0.45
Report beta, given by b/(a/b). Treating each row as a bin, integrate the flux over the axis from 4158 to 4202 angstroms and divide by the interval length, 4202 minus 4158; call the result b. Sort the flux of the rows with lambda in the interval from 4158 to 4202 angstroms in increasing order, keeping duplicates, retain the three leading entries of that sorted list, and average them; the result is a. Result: 11.8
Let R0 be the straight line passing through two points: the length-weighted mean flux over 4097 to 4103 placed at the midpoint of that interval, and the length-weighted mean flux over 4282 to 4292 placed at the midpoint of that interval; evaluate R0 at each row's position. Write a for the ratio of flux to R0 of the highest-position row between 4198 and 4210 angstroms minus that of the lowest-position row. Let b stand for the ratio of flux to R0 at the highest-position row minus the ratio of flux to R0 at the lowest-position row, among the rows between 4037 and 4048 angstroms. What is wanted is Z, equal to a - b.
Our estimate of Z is -0.31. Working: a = -0.127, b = 0.18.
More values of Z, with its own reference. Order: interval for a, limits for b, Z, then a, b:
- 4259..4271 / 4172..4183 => 0.27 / 0.132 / -0.14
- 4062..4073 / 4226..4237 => 0.08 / 0.080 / 0.00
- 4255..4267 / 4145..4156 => 0.28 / 0.098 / -0.18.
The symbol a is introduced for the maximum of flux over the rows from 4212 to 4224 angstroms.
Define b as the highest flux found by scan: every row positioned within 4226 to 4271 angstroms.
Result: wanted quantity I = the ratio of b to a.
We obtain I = 1.06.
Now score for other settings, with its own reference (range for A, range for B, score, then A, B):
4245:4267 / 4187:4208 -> -20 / 0.7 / -0.04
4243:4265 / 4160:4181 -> 2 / 0.6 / 0.28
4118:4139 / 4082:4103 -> 0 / 0.3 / 0.71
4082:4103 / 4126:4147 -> 89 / 2.0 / 0.02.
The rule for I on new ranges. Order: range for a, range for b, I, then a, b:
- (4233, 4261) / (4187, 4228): 1.06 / 10.7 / 11.3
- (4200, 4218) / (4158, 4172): 1.03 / 10.9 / 11.2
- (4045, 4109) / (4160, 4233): 0.72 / 15.8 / 11.3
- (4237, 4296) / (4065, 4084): 0.69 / 18.1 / 12.4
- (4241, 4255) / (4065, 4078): 1.17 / 10.6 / 12.4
